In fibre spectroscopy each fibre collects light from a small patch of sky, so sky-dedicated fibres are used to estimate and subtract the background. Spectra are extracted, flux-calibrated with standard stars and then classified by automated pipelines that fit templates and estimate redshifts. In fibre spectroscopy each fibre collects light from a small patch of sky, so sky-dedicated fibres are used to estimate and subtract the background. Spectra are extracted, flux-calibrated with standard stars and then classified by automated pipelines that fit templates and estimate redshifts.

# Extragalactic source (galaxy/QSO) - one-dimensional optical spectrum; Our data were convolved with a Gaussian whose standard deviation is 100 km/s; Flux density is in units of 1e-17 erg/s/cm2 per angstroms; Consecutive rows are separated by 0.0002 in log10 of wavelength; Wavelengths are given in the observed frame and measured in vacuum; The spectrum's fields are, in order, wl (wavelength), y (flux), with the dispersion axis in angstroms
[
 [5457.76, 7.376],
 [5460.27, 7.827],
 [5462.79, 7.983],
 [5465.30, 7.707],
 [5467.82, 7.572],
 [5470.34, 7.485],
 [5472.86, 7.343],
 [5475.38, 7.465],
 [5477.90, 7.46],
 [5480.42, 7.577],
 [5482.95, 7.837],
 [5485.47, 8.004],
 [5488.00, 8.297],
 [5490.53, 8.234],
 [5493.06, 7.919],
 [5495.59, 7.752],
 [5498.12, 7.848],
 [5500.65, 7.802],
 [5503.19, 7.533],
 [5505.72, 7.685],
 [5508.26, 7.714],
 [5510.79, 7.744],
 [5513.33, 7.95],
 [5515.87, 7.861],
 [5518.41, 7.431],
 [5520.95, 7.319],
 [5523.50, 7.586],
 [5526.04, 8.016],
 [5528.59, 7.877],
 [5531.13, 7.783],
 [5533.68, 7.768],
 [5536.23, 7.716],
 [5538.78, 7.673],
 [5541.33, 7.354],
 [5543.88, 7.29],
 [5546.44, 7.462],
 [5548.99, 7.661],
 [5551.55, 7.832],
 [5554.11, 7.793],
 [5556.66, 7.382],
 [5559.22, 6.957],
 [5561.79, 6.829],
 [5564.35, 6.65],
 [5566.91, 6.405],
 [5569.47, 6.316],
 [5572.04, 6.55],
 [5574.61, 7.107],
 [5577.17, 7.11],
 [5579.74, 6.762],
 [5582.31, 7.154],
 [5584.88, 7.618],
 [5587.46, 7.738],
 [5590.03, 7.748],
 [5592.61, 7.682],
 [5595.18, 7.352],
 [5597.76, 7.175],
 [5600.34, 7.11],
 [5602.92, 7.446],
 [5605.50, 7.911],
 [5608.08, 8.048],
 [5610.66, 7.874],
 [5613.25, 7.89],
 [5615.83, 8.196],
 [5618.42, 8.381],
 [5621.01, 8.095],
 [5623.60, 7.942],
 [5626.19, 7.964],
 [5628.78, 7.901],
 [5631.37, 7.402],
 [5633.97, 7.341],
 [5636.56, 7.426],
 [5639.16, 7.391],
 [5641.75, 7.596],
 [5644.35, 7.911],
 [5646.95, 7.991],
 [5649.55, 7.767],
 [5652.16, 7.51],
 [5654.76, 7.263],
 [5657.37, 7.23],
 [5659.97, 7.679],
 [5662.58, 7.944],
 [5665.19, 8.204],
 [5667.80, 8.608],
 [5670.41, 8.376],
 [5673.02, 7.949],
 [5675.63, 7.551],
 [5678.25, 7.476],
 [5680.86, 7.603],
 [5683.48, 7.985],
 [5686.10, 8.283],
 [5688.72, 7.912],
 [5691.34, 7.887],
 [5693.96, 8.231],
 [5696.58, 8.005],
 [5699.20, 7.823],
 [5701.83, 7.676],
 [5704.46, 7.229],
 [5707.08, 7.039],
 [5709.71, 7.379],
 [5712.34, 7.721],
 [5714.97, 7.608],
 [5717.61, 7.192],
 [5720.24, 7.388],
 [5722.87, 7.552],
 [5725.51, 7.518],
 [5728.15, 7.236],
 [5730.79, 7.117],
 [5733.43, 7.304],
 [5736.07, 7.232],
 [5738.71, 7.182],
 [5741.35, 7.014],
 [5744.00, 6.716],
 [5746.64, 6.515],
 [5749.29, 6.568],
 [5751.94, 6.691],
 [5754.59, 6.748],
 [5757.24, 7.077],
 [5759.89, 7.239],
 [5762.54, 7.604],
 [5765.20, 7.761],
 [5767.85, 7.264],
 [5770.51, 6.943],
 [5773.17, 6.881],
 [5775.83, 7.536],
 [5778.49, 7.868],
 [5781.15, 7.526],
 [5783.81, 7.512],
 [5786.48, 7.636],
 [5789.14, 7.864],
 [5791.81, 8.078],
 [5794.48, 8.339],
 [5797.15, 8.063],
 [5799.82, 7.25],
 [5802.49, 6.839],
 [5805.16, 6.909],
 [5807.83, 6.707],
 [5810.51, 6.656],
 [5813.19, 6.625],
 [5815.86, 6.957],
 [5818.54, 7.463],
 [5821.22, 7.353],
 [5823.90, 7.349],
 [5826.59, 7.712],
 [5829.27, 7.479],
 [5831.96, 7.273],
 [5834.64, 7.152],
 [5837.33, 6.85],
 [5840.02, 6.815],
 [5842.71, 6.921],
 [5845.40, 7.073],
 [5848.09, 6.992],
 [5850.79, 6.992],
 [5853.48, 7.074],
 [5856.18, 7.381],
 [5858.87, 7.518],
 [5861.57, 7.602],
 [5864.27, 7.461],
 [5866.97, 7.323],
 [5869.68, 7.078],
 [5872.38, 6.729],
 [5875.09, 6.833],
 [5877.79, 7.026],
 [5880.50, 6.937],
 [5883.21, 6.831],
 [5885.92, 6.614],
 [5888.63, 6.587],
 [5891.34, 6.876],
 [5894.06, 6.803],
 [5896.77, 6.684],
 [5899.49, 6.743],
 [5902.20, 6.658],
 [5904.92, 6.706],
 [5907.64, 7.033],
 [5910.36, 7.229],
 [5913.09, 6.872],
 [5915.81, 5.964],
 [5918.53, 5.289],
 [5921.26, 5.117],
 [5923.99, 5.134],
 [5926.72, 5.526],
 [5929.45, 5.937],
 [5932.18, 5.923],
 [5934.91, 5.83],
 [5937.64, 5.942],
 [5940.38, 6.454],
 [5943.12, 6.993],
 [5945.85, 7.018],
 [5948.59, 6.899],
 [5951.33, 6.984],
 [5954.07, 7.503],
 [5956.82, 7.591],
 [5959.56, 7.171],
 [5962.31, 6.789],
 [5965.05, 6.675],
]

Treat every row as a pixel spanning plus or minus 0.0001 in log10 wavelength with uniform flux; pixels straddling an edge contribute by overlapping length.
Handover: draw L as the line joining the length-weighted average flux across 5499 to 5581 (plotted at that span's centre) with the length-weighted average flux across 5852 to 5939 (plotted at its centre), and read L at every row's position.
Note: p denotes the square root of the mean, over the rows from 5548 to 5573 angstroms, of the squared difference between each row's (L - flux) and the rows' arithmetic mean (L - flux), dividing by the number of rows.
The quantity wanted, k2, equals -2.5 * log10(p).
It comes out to 0.7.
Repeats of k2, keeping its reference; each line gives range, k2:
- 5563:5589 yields 0.8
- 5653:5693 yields 1.0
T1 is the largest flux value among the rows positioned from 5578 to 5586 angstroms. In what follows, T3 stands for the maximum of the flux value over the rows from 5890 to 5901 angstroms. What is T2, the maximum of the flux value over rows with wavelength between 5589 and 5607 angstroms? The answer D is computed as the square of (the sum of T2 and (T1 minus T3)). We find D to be 75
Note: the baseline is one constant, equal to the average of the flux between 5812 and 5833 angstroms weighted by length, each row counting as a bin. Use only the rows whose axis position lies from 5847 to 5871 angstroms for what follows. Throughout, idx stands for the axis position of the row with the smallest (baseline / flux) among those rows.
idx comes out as 5861.57 angstroms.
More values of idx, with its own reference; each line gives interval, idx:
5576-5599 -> 5590.03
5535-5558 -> 5551.55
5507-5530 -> 5526.04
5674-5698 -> 5686.10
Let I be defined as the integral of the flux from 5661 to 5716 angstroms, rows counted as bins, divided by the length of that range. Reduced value 7.8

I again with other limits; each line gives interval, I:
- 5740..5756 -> 6.7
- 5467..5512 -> 7.7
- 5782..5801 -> 7.8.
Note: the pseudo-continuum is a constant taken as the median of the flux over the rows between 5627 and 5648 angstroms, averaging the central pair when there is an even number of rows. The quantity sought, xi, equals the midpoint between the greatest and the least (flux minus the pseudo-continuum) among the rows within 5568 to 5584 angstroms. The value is -0.8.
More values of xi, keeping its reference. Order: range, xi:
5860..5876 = -0.3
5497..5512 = 0.2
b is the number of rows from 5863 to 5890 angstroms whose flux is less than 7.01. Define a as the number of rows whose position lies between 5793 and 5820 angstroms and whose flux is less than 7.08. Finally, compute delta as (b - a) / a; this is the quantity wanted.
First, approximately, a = 6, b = 6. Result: 0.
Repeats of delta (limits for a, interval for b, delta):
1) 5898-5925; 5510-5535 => -1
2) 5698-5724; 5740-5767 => 4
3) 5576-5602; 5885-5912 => 7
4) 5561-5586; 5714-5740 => -1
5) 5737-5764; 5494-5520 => -1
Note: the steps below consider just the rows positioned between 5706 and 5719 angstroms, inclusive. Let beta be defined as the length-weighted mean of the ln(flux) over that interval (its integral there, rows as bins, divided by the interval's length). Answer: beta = 2.00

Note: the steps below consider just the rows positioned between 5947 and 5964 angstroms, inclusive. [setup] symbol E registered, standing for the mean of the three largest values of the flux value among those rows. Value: 7.4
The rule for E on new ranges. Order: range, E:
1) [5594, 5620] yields 8.2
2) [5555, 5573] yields 7.1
